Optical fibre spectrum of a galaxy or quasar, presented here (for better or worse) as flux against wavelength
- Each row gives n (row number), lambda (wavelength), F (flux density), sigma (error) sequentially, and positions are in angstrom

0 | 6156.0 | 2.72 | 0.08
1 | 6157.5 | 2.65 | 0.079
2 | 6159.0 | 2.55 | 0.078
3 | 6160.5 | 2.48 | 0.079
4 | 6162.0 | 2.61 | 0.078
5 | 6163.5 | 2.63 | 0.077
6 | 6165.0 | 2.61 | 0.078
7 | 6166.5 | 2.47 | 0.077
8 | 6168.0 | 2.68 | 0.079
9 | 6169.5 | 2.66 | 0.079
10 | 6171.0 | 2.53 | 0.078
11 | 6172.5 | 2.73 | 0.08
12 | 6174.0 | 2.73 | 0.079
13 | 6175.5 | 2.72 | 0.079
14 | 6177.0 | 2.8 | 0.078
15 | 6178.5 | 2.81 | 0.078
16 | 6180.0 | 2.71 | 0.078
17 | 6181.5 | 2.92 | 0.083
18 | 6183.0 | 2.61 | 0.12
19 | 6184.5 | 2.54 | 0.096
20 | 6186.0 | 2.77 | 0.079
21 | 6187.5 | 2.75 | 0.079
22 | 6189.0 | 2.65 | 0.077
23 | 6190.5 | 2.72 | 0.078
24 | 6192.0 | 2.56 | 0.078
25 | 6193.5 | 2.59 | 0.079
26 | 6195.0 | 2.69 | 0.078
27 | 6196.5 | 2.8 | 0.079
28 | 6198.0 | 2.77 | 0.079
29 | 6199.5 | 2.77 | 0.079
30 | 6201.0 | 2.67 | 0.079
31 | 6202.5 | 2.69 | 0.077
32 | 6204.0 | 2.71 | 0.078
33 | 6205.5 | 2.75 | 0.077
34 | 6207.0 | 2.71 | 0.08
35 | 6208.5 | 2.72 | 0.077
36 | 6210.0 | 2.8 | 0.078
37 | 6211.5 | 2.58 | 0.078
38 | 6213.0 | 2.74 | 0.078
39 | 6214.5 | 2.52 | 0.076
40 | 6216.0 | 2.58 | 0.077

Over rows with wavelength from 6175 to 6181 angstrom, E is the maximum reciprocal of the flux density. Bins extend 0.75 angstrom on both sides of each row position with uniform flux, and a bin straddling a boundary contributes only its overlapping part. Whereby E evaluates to 0.369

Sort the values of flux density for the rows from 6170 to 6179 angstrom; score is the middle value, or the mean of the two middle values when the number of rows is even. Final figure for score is 2.73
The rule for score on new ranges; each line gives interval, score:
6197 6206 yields 2.73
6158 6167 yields 2.58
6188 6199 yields 2.69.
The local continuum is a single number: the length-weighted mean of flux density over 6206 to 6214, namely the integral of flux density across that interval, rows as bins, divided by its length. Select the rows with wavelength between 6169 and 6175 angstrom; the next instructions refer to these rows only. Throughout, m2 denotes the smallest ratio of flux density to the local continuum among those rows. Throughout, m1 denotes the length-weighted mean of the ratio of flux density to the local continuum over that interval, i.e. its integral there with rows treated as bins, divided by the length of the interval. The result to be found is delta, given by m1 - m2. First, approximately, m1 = 0.985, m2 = 0.94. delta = 0.050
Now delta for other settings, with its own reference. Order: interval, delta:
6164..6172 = 0.046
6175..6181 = 0.022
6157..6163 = 0.034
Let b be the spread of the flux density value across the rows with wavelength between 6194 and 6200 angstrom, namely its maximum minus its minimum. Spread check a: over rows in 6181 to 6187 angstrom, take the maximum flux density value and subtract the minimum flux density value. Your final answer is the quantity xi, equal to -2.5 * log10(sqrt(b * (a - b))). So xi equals 1.9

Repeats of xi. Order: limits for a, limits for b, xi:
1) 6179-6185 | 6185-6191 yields 1.9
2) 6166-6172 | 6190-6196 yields 2.6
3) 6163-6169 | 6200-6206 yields 2.5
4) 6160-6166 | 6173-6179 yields 2.8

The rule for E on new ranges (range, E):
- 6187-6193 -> 0.391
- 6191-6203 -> 0.391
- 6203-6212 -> 0.388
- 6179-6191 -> 0.394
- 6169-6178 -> 0.395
